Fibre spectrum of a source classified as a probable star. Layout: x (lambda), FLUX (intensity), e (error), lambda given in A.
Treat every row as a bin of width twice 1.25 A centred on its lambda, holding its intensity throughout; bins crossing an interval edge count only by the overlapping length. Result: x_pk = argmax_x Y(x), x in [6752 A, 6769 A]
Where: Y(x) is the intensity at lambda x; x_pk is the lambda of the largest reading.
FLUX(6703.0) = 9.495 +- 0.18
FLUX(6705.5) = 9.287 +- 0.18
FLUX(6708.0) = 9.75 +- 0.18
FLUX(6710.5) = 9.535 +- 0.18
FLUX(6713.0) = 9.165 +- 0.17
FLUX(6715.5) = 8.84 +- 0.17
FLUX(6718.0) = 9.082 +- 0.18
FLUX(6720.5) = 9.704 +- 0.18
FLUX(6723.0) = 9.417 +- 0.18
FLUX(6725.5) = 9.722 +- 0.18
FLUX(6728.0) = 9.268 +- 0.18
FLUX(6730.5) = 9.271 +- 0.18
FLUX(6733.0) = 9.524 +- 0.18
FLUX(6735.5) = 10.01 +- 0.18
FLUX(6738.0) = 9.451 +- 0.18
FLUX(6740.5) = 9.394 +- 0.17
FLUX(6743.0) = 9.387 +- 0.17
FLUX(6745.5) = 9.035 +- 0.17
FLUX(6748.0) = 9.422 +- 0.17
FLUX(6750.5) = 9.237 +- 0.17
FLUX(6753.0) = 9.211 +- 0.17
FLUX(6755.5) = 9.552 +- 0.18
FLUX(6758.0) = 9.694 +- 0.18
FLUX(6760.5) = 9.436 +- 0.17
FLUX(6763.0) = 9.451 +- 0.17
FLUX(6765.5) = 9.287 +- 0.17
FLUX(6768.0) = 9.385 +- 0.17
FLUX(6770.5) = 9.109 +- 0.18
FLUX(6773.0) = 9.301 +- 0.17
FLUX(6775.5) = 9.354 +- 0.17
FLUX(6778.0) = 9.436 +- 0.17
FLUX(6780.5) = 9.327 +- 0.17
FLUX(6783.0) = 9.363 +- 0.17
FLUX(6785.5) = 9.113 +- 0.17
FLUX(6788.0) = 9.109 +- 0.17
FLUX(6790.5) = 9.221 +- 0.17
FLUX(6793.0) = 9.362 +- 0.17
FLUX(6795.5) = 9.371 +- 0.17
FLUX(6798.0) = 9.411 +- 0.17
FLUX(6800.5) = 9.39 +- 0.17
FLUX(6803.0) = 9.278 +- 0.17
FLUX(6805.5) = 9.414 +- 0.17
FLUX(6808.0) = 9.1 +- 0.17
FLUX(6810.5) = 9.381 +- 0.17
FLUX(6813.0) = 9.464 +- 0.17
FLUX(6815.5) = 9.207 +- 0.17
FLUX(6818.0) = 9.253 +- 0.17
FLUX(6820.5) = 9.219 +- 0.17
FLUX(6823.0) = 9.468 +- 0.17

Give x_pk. 6758.0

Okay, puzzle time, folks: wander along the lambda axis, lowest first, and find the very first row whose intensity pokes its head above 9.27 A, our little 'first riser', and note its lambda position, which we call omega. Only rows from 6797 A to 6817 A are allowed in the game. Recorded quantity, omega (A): 6798.0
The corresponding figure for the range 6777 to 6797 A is 6778.0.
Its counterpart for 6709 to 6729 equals 6710.5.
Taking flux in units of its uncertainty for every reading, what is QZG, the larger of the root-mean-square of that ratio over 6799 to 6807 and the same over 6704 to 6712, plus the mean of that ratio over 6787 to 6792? 109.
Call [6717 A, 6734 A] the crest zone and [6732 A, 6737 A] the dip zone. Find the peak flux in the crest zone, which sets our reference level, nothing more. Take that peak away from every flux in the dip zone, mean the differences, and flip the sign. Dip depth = -0.04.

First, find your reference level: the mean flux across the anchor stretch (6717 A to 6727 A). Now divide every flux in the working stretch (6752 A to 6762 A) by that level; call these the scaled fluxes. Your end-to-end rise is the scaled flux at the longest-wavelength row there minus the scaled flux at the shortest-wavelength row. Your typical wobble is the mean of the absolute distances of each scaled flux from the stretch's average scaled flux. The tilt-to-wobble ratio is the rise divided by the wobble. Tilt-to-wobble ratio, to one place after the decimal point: 1.5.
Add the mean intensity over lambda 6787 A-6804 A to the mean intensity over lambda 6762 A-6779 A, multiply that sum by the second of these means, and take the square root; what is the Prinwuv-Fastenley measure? 13.2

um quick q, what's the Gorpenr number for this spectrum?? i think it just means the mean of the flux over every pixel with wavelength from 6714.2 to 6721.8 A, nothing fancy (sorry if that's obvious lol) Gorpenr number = 9.21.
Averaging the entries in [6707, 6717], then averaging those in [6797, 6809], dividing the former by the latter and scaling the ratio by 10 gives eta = 10.0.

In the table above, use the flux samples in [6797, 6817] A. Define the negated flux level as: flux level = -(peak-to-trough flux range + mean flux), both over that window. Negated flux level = -9.7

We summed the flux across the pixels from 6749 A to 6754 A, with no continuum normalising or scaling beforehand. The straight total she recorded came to 18.4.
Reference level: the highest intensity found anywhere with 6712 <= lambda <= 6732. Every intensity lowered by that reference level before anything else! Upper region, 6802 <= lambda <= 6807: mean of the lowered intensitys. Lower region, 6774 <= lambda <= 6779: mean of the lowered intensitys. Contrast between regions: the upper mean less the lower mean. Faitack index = -0.05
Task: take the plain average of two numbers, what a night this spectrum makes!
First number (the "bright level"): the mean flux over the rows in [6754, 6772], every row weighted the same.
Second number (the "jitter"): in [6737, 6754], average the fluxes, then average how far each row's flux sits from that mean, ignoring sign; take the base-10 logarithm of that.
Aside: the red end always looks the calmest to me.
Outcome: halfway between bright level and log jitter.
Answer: 4.25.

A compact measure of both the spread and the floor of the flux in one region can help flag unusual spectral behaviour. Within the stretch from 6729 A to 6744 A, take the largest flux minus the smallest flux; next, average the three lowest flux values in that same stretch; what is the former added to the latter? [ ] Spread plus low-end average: 10.1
